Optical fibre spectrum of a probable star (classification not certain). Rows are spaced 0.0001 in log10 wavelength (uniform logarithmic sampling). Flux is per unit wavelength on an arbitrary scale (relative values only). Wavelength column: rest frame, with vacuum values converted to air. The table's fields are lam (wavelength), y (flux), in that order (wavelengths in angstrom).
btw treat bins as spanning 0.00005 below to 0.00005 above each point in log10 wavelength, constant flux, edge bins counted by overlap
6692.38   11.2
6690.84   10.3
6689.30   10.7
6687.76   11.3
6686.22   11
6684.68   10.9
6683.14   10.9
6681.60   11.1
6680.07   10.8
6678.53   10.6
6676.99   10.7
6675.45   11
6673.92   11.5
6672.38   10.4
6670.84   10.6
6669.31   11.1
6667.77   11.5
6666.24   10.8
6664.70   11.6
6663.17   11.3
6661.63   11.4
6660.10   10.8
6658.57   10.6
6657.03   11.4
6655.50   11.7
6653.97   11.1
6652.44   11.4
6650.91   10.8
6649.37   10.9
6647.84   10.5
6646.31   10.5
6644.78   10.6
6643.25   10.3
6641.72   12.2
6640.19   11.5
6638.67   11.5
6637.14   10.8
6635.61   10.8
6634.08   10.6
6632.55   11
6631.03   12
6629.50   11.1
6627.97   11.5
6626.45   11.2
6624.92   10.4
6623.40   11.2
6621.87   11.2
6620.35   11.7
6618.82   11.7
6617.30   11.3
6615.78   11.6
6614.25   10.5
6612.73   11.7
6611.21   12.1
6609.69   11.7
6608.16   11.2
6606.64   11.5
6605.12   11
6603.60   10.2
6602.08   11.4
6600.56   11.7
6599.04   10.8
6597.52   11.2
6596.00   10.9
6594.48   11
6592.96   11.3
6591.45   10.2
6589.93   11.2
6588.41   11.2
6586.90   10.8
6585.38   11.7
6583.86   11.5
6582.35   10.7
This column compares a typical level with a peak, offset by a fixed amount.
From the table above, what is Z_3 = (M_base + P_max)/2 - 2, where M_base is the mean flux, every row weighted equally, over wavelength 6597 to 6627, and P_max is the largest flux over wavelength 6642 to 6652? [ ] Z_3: 9.08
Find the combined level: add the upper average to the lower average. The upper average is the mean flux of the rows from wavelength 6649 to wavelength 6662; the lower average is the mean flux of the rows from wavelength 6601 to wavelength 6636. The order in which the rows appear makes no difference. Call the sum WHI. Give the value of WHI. 22.4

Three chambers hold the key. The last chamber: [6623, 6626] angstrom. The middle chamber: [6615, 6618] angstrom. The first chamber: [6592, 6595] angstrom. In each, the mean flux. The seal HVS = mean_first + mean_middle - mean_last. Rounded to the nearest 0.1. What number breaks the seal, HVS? 11.8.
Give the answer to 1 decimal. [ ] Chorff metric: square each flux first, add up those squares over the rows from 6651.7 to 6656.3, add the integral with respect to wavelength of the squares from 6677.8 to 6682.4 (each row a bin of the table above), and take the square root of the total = 30.5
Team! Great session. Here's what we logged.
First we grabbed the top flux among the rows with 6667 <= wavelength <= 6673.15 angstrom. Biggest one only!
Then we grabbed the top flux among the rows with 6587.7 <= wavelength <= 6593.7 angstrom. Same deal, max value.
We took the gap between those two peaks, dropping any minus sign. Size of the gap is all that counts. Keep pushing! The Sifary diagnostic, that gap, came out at 0.20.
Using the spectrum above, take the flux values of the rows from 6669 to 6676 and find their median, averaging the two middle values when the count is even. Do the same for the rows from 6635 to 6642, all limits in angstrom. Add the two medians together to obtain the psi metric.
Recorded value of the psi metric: 22.5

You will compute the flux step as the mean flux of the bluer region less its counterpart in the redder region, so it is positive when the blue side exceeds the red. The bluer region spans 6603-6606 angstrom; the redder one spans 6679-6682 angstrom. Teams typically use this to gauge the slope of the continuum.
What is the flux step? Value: -0.3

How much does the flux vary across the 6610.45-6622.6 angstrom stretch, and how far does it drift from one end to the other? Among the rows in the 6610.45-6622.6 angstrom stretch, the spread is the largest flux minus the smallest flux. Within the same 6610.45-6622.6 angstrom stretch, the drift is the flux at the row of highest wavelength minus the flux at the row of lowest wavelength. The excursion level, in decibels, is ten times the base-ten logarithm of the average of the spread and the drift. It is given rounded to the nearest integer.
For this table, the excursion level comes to -5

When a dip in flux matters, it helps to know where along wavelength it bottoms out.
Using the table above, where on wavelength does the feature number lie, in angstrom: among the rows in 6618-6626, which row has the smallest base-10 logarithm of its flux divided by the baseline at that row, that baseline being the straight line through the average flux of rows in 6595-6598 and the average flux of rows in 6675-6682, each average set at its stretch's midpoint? 6624.92 angstrom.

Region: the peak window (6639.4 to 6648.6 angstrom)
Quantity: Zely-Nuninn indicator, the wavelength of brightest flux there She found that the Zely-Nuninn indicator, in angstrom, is 6641.72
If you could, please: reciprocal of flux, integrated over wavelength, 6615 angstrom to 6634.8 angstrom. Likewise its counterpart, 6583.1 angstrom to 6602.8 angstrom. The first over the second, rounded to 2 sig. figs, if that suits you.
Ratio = 0.99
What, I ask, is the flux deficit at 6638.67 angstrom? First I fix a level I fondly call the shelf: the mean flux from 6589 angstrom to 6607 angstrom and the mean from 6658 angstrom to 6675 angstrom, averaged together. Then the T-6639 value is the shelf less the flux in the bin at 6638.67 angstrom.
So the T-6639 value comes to -0.5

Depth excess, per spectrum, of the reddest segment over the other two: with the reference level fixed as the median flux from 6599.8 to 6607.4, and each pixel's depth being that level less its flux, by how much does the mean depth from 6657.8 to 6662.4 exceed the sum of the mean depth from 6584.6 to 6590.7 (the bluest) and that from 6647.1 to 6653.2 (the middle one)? -0.21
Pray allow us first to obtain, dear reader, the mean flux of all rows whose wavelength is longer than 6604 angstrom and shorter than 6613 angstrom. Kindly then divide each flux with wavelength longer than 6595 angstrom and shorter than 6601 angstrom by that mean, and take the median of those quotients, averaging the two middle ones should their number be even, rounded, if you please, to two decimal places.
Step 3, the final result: 0.96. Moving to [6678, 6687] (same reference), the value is 0.95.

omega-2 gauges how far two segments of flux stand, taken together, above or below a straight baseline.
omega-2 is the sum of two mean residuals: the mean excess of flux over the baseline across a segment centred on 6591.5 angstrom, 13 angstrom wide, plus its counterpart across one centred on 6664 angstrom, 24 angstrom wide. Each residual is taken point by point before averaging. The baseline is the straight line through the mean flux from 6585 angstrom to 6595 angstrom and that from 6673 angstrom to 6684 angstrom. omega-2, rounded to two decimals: 0.18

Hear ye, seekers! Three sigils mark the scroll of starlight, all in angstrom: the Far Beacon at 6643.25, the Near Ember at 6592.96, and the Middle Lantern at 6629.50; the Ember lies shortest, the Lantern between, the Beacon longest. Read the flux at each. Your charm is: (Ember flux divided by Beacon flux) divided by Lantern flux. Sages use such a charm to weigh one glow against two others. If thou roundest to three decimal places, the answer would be 0.099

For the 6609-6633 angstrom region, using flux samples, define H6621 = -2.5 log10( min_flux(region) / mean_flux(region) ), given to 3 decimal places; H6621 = 0.097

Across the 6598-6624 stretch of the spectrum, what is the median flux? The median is 11.4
